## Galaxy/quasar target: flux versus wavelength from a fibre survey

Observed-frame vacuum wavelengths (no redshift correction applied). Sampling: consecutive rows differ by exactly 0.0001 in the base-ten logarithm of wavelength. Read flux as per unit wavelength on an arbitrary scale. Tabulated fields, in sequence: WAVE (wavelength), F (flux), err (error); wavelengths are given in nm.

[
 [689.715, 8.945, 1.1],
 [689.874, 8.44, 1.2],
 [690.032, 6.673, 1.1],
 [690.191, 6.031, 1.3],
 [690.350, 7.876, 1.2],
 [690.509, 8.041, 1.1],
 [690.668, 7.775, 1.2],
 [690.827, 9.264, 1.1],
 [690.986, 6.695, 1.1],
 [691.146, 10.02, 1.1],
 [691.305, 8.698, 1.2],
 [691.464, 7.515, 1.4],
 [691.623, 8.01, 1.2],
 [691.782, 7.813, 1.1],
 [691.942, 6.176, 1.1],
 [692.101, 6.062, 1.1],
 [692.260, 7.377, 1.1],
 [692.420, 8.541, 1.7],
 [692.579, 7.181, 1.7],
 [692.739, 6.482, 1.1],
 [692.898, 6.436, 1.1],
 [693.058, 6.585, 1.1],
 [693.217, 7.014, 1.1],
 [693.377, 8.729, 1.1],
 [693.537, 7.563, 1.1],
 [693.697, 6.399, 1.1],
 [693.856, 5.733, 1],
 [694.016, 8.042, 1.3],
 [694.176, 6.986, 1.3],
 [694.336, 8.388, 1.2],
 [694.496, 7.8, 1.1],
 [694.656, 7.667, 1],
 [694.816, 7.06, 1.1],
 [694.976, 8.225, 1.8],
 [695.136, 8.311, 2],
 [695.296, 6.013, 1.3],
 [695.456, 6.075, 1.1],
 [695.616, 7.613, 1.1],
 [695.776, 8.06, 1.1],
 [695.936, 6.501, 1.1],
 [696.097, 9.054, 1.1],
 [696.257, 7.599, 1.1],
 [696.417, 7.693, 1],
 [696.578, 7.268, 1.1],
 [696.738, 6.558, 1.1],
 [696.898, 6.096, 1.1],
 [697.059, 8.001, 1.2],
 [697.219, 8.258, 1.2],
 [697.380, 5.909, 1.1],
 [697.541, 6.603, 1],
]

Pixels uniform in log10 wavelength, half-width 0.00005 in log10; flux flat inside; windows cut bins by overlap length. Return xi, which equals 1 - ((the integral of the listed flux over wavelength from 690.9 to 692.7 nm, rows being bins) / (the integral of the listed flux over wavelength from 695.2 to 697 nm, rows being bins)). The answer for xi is -0.064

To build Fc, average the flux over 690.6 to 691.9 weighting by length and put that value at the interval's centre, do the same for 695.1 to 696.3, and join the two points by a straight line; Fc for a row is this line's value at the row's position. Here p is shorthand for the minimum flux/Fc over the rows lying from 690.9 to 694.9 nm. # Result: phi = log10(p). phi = -0.128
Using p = 0.74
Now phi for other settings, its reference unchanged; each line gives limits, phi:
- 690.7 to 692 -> -0.115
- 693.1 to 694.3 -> -0.128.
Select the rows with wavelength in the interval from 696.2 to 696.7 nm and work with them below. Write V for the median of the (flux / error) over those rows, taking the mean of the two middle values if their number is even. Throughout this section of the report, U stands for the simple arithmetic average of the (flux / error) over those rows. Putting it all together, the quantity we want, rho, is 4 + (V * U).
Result 53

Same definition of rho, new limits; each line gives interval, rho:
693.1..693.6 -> 53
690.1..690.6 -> 45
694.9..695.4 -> 24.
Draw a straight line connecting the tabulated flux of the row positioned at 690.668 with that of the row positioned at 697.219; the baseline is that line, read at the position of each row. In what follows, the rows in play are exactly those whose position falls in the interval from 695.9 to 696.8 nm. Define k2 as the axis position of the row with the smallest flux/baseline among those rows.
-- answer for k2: 695.936 nm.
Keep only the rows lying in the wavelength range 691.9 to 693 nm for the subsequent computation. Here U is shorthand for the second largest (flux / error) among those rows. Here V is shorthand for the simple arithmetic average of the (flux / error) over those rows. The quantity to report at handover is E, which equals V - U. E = -0.35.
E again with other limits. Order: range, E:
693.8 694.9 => -0.60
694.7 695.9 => -1.27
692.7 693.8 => -0.48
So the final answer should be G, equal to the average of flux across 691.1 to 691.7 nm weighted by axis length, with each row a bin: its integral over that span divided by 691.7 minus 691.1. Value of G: 8.49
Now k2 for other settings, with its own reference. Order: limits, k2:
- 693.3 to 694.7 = 693.856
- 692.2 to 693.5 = 692.898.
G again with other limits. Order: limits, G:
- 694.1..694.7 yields 7.71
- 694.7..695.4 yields 7.37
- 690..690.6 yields 7.20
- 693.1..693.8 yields 7.33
